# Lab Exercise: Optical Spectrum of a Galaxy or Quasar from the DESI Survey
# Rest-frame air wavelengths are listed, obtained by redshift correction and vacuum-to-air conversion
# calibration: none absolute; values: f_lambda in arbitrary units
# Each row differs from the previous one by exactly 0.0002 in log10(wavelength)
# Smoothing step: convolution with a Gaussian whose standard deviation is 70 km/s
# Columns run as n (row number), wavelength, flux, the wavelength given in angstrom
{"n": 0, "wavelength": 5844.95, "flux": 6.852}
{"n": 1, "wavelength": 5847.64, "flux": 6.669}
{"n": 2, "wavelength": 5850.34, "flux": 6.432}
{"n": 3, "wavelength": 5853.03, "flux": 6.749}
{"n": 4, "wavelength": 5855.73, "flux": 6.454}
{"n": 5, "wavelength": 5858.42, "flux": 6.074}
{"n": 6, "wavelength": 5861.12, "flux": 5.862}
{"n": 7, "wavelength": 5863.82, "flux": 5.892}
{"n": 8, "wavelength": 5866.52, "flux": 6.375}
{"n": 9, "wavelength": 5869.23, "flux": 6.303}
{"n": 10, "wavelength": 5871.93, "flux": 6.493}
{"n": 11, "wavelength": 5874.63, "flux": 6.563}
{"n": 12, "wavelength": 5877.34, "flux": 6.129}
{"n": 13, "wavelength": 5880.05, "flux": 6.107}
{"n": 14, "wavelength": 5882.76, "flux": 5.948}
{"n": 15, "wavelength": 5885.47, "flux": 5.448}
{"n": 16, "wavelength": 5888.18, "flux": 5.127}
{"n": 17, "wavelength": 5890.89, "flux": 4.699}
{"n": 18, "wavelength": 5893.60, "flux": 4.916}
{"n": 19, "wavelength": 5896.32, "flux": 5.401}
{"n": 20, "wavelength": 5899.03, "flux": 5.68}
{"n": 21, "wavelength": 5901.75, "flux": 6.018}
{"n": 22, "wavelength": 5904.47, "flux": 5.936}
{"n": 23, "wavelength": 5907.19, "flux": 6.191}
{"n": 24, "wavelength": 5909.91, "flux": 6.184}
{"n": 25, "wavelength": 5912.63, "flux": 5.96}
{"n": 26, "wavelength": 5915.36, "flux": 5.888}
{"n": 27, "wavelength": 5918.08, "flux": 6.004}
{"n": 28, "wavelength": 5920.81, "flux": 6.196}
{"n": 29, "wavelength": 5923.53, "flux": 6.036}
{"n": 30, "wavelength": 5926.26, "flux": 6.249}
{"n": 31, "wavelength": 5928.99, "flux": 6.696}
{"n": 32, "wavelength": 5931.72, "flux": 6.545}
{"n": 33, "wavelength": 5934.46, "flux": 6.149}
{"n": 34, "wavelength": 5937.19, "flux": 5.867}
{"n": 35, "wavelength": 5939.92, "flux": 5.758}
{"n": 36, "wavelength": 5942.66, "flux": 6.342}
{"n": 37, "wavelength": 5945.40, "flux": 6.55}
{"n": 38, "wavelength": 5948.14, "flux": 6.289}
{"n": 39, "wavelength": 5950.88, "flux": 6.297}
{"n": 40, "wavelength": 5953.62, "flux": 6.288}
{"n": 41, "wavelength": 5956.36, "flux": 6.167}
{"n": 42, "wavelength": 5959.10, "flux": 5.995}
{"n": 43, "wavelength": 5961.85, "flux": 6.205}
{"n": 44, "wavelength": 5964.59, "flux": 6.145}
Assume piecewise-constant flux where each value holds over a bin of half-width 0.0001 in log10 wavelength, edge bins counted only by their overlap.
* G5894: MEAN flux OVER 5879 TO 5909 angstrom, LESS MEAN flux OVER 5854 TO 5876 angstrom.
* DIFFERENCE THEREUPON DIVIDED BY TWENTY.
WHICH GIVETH -0.033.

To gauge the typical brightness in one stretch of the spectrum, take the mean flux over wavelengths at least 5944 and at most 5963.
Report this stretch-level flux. 6.3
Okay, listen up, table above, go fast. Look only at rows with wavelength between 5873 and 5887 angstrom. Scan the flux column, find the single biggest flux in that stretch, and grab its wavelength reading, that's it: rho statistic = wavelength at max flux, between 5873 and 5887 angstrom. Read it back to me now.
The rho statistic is 5874.63 angstrom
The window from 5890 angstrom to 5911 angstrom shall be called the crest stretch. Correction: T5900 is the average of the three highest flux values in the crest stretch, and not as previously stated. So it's 6.13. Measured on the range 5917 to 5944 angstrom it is 6.53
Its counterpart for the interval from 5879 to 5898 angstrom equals 5.83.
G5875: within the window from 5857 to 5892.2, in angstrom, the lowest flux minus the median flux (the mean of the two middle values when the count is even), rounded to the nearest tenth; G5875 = -1.4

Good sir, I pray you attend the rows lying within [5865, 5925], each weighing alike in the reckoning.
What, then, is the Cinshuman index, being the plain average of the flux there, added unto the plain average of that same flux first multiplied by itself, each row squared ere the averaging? 40.8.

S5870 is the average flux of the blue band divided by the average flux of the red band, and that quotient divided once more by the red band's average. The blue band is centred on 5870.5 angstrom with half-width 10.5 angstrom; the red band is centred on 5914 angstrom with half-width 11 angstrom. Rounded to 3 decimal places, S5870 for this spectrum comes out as 0.170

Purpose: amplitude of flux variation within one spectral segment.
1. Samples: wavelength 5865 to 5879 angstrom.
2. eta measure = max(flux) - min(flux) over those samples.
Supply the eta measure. 0.43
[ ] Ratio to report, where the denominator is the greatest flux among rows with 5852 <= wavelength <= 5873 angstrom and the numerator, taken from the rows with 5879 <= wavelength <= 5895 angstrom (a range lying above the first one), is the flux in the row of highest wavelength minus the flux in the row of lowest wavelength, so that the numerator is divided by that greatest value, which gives -0.18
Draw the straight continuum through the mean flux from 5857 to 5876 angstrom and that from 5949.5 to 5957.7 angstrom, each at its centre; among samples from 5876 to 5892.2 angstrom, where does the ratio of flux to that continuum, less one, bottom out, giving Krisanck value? 5890.89 angstrom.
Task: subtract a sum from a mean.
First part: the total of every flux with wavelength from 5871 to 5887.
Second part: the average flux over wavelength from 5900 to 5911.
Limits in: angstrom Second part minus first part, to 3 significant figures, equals -30.6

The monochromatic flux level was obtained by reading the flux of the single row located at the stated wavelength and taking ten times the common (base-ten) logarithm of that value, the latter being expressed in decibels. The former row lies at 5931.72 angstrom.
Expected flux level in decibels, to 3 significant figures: 8.16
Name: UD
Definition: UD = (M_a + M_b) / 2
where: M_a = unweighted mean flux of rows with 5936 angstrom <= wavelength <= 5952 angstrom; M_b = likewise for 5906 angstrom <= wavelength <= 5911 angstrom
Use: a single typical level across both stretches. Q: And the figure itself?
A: 6.19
